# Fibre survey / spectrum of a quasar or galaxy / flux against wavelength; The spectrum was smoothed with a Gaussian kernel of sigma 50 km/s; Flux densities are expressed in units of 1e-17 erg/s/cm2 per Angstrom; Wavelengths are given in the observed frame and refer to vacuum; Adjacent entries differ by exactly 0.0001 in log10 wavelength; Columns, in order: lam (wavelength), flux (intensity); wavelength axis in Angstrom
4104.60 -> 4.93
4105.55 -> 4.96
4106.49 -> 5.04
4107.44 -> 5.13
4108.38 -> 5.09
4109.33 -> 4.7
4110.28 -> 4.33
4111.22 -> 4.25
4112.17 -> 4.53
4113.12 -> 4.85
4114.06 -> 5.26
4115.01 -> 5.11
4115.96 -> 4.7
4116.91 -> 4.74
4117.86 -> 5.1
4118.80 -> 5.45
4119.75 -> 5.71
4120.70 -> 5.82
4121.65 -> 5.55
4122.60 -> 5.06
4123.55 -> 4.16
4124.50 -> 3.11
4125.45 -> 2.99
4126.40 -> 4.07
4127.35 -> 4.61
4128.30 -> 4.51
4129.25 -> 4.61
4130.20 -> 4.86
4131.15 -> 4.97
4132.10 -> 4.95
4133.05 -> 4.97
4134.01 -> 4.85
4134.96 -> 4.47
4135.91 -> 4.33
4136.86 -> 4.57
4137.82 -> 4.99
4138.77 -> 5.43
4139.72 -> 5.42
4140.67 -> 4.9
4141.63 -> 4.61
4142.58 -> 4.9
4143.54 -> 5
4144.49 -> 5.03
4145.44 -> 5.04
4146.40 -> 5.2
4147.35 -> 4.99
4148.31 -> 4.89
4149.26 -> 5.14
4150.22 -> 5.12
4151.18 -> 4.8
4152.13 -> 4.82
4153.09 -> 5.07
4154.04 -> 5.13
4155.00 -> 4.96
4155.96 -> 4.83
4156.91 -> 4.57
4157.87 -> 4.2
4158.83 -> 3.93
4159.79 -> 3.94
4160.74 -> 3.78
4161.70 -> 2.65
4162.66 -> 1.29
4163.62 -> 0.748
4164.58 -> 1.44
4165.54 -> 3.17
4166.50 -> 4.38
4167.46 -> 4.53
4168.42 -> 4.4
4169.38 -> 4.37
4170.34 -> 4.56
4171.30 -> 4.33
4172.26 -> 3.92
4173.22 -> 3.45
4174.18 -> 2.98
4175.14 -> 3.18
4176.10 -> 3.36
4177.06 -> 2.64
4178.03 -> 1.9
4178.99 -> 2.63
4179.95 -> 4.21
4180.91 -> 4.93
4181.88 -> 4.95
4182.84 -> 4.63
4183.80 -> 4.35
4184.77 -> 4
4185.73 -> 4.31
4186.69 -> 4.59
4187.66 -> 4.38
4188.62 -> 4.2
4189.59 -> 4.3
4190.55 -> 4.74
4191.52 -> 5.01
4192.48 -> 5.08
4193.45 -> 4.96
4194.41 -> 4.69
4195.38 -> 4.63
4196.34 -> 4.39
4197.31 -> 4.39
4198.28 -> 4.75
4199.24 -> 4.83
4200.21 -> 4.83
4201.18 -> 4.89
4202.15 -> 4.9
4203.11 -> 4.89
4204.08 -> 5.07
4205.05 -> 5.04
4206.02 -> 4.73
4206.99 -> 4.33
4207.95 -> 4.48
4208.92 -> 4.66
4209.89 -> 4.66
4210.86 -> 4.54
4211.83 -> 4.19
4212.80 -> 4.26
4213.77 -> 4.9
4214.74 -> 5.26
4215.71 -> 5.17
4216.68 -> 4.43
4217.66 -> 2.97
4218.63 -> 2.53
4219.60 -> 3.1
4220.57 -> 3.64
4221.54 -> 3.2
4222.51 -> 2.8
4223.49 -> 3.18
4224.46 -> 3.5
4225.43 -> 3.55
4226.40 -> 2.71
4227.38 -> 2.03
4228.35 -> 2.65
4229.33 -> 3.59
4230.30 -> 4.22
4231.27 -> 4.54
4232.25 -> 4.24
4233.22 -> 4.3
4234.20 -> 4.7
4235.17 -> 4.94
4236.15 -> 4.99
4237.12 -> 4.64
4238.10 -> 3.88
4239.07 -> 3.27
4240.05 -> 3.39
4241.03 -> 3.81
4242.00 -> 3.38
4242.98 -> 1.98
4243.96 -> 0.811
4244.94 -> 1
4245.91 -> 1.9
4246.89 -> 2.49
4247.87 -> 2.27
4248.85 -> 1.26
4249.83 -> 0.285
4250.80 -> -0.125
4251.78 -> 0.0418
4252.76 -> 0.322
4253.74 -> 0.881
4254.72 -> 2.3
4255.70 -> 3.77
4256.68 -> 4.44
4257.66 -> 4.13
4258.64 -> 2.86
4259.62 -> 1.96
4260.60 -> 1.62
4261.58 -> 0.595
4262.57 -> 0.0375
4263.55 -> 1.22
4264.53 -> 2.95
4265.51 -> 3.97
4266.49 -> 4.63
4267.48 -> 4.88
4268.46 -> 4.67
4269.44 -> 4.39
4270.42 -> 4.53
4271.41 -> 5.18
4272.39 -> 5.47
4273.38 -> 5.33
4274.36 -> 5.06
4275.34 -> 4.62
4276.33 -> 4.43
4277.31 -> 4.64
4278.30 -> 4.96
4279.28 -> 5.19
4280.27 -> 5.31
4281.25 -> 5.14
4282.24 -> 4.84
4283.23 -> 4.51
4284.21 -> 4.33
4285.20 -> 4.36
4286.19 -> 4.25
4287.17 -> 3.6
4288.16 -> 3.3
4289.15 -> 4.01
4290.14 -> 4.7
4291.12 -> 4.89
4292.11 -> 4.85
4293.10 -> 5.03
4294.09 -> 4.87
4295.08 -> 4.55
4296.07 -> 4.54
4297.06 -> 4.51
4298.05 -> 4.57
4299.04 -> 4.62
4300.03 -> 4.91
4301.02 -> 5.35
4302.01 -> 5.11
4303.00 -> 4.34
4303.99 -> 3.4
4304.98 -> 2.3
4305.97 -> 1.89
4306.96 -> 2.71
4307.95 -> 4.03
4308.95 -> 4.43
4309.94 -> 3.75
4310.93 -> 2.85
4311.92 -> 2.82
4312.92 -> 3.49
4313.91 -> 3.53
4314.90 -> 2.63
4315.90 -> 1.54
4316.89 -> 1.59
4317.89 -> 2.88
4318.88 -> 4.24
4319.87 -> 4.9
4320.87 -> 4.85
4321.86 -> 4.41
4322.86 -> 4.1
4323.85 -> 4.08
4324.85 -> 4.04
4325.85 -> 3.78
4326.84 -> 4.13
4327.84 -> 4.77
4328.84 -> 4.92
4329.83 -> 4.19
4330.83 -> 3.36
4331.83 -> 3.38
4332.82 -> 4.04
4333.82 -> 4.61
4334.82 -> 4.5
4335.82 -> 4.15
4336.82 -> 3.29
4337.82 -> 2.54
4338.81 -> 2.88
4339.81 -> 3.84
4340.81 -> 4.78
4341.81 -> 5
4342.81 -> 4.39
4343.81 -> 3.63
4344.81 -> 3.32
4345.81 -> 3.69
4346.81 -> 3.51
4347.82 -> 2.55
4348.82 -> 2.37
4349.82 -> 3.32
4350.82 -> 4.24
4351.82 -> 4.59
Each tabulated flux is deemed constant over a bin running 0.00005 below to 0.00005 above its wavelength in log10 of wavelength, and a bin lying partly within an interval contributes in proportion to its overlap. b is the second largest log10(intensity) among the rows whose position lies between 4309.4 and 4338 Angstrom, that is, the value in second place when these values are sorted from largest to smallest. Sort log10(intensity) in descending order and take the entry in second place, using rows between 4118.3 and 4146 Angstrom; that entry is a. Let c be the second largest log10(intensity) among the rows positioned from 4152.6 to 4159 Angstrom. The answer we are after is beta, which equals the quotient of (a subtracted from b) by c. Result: -0.094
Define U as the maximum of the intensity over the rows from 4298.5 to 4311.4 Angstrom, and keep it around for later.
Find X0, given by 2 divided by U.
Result 0.37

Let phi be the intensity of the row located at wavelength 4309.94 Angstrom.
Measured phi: 3.75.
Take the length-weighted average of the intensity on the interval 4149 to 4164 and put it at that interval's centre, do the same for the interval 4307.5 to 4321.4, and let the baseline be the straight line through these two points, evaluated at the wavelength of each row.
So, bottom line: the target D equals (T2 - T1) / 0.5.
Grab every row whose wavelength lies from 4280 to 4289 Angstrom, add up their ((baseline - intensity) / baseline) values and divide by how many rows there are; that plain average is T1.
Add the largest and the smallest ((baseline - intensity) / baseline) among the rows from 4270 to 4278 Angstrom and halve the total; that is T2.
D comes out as -0.28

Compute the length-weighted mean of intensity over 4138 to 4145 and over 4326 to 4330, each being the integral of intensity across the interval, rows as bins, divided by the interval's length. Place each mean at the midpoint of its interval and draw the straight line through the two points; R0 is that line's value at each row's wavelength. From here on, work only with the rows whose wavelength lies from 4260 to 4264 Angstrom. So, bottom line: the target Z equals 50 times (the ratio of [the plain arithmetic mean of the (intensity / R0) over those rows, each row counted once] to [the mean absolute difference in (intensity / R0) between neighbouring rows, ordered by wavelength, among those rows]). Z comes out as 47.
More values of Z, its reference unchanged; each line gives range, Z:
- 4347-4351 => 228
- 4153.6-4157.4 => 1325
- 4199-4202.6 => 9238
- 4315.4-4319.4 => 142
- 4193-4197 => 1247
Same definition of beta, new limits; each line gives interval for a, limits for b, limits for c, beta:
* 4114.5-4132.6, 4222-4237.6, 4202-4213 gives -0.090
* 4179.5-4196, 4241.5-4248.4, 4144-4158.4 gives -0.427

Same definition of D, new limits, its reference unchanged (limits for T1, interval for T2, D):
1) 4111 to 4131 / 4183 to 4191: 0.01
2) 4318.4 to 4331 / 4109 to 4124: 0.19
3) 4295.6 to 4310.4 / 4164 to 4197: 0.68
